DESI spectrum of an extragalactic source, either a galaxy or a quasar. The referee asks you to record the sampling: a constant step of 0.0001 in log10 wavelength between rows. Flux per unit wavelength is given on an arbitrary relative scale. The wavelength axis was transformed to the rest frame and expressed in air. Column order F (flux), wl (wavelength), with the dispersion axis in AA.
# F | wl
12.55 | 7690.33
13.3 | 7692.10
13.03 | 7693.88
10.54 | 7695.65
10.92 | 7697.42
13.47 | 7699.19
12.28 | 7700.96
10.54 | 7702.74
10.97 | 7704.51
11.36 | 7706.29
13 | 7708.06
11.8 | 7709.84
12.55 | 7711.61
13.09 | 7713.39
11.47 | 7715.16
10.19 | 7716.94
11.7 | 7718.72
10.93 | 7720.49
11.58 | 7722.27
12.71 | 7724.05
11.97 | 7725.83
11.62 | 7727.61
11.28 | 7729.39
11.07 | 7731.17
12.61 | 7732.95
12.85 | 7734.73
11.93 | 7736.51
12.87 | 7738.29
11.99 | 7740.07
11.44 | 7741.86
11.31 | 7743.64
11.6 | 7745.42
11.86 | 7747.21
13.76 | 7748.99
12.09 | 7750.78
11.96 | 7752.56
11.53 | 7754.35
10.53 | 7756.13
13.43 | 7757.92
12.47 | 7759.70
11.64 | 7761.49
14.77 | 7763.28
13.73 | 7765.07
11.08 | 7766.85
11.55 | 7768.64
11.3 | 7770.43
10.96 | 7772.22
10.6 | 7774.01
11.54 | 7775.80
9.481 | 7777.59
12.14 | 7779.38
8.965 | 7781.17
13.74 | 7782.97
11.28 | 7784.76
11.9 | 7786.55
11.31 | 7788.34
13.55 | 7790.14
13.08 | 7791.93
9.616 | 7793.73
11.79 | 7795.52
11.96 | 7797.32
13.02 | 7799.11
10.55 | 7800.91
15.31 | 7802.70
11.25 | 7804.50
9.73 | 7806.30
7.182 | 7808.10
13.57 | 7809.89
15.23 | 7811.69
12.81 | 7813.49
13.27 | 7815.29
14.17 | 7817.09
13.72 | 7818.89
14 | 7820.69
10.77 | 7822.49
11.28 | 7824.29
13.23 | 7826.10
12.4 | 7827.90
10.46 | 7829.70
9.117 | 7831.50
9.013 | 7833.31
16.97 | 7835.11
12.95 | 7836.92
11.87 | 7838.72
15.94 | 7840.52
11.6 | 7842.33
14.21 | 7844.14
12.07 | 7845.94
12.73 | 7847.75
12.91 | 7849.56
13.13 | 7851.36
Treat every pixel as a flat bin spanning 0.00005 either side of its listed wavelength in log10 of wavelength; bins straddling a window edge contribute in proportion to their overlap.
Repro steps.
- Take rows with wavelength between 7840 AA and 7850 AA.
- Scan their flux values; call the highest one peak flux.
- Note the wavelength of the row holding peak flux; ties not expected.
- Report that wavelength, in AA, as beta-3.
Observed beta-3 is 7840.52 AA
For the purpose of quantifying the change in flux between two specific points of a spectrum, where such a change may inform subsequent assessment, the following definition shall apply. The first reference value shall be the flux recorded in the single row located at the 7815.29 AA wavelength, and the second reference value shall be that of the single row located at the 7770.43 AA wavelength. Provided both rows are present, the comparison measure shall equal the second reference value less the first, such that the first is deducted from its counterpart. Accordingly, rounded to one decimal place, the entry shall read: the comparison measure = -2.0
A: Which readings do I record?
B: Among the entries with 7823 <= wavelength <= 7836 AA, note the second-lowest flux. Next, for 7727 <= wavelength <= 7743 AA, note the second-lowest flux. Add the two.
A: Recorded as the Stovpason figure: 20.4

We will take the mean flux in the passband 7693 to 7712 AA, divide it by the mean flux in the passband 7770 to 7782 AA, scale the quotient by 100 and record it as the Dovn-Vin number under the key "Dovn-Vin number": 110.7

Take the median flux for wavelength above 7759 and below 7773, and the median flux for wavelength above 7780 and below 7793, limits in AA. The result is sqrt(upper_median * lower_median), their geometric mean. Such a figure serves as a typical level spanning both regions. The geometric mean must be 11.7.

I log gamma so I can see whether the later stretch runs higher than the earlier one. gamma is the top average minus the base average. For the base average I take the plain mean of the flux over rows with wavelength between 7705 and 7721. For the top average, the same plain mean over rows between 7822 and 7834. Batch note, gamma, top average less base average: -0.9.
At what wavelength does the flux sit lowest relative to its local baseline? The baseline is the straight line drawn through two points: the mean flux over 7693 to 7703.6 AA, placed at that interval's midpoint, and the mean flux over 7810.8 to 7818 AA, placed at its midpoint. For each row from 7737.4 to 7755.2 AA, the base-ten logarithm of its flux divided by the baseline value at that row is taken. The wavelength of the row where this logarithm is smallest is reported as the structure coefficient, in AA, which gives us 7743.64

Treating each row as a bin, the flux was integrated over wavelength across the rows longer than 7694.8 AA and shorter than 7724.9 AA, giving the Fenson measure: 353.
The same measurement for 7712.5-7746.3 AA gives 399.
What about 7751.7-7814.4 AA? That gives 743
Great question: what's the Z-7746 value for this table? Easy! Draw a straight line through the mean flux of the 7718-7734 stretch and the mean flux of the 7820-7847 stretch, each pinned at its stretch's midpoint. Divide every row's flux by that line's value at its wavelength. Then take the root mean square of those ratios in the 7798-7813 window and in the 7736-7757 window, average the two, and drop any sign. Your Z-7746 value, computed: 1.01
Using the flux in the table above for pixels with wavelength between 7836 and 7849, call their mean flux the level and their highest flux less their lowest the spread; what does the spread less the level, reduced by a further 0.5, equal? -9.21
